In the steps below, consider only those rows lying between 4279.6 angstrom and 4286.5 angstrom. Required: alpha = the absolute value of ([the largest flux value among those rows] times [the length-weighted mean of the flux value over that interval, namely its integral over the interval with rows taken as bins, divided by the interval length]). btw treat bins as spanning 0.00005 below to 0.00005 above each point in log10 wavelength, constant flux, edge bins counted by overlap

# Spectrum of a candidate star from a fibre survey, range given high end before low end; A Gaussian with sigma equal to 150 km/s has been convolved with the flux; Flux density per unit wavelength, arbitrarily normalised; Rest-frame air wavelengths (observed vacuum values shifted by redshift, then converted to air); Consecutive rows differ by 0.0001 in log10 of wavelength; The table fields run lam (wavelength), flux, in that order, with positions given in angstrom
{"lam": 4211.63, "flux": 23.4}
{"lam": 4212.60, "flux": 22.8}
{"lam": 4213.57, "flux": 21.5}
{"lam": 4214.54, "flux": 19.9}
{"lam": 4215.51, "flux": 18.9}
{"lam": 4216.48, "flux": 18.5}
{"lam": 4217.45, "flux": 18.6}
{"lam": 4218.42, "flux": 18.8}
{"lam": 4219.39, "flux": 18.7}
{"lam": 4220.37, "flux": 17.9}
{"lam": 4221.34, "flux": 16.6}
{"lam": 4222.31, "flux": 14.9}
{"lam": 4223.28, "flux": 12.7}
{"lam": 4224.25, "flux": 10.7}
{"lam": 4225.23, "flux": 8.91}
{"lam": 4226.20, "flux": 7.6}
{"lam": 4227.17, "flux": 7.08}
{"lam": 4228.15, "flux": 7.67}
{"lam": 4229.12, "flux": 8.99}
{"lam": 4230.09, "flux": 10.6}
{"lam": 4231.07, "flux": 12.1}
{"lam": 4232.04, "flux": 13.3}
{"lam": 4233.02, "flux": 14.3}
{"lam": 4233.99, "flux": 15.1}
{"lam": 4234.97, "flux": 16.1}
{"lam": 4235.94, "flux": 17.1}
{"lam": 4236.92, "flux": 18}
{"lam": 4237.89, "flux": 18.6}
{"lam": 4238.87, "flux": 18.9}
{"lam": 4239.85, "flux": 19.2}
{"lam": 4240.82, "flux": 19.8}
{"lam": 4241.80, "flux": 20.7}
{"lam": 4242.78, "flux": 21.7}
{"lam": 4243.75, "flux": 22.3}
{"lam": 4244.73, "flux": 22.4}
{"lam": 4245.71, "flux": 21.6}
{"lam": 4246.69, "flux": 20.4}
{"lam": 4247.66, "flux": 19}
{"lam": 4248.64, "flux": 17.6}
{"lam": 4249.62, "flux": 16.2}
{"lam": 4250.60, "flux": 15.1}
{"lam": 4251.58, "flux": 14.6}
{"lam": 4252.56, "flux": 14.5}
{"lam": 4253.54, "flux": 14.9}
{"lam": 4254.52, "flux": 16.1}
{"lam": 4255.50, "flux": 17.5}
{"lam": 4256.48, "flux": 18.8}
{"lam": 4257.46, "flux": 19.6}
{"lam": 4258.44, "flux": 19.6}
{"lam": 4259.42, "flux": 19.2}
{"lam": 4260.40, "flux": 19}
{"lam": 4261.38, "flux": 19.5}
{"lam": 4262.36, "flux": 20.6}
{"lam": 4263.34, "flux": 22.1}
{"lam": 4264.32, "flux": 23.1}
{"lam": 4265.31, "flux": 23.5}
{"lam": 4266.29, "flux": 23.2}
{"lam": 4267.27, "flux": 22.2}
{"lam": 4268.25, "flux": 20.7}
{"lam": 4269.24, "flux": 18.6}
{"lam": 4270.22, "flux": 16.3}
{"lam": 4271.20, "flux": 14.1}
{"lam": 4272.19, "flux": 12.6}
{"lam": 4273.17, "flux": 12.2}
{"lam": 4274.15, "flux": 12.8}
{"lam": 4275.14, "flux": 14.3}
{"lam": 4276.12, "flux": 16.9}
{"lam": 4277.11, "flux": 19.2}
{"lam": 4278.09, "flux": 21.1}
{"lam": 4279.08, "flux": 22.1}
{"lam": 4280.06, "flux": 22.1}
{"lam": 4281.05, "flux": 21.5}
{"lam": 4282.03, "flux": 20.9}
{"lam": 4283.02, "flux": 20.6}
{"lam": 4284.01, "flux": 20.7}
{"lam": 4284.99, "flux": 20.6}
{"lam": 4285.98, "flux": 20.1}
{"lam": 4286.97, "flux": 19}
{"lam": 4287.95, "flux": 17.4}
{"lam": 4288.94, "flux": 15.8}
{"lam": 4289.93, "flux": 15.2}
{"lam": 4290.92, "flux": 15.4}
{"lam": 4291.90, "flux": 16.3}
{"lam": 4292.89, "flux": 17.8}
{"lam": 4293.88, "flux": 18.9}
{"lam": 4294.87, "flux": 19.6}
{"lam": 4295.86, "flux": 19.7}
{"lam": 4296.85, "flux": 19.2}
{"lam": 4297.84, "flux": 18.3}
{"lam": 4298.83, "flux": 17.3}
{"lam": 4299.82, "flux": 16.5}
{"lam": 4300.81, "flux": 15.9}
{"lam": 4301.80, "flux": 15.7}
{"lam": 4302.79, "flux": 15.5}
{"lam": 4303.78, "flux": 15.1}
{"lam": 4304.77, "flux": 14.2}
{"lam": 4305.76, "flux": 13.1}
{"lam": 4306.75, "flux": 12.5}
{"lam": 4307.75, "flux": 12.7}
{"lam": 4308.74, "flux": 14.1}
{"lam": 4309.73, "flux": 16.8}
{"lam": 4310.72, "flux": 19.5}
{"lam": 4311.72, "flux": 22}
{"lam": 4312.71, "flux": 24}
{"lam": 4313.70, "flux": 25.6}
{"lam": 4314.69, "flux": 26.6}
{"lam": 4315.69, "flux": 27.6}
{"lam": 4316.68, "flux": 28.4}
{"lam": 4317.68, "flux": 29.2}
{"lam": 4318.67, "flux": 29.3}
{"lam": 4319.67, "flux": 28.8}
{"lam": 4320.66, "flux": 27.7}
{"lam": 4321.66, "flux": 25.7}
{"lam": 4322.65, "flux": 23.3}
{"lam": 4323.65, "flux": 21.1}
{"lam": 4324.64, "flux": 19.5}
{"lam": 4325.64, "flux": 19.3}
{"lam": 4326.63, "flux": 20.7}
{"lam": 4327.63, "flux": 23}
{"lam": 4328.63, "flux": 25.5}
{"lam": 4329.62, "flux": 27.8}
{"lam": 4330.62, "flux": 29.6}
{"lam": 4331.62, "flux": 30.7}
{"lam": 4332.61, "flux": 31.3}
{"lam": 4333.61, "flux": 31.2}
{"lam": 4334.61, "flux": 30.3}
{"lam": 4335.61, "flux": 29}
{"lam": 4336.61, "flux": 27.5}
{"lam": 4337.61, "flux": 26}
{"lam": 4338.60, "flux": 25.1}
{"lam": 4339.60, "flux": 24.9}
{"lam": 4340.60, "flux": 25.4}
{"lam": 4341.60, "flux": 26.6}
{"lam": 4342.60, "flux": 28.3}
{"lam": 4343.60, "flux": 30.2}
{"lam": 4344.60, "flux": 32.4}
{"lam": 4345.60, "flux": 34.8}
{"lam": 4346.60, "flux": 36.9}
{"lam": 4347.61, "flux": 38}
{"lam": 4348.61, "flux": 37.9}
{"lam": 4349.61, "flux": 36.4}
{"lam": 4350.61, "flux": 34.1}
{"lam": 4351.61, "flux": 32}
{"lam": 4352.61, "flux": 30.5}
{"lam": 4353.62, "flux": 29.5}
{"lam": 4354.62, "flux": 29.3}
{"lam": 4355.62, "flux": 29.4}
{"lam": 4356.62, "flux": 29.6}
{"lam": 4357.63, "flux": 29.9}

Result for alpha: 462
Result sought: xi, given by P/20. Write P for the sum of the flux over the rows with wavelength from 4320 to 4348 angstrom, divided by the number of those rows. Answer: 1.38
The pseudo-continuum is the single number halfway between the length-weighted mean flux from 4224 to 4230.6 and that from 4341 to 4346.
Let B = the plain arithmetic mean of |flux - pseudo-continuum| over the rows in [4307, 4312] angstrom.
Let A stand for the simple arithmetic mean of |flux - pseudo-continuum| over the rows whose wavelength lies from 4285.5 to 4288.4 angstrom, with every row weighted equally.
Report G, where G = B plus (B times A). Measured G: 7.2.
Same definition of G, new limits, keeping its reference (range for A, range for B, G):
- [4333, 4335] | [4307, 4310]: 60.8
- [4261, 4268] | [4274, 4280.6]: 10.9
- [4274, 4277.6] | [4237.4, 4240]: 2.8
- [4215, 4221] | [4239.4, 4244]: 2.6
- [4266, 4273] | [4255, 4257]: 6.0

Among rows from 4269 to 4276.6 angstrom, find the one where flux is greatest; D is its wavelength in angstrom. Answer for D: 4269.24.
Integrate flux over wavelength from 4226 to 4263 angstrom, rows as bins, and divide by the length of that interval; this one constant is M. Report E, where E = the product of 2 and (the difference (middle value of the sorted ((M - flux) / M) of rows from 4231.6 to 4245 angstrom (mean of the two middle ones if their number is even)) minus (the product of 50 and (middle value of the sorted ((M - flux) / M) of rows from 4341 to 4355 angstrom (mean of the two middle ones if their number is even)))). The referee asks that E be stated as 91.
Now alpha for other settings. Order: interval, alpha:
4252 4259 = 339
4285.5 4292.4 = 342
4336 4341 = 712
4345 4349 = 1395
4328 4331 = 810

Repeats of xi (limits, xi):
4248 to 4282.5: 0.92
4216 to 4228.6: 0.69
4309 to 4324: 1.25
